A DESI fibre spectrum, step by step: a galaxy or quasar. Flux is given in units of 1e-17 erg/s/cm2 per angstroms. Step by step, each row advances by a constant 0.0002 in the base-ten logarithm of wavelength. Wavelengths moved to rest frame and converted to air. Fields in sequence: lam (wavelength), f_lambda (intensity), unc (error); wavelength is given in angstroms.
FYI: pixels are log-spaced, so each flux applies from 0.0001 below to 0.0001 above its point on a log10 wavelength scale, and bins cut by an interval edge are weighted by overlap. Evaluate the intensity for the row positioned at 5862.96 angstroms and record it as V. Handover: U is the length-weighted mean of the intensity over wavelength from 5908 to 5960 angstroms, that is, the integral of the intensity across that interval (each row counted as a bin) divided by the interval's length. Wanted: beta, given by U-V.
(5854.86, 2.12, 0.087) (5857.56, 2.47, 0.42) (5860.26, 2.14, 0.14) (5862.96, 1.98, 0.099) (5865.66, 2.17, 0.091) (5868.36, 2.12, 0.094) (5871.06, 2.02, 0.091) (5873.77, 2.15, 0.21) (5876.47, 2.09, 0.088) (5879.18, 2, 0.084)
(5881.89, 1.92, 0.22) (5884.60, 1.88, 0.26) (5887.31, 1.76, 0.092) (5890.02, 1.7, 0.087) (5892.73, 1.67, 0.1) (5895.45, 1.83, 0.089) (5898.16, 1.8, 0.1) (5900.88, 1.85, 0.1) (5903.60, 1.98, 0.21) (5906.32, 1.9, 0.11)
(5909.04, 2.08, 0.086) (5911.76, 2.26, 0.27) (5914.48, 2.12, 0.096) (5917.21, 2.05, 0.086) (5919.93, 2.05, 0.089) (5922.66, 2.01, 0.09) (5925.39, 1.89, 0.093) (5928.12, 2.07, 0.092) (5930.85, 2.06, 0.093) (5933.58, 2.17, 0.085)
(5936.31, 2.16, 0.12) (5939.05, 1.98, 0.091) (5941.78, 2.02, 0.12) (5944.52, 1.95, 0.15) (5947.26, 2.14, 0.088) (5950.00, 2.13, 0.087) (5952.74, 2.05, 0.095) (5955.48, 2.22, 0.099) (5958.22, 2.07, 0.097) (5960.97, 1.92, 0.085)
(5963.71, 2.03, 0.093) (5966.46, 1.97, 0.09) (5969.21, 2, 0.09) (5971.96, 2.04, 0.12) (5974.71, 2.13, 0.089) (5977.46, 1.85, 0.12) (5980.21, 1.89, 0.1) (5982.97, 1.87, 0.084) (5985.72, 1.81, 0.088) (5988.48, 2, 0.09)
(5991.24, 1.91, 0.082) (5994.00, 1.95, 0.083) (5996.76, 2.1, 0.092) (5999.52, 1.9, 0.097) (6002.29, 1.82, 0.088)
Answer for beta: 0.10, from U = 2.08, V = 1.98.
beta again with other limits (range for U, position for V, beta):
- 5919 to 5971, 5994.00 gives 0.10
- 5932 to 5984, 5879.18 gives 0.03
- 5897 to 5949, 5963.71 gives 0.00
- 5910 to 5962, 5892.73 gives 0.40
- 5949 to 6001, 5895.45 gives 0.16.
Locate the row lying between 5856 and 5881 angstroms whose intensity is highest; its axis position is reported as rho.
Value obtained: 5857.56 angstroms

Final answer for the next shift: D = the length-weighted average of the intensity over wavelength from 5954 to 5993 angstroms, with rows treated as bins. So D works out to 1.98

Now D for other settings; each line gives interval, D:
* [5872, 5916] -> 1.94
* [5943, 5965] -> 2.06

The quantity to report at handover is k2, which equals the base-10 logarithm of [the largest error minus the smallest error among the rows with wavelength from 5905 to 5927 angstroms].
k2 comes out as -0.74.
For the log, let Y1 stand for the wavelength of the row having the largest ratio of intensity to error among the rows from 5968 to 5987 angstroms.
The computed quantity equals 5974.71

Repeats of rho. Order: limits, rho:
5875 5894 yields 5876.47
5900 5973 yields 5911.76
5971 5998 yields 5974.71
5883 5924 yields 5911.76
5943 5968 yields 5955.48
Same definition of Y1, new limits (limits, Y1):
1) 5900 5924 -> 5909.04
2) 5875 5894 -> 5879.18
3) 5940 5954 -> 5950.00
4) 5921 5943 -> 5933.58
